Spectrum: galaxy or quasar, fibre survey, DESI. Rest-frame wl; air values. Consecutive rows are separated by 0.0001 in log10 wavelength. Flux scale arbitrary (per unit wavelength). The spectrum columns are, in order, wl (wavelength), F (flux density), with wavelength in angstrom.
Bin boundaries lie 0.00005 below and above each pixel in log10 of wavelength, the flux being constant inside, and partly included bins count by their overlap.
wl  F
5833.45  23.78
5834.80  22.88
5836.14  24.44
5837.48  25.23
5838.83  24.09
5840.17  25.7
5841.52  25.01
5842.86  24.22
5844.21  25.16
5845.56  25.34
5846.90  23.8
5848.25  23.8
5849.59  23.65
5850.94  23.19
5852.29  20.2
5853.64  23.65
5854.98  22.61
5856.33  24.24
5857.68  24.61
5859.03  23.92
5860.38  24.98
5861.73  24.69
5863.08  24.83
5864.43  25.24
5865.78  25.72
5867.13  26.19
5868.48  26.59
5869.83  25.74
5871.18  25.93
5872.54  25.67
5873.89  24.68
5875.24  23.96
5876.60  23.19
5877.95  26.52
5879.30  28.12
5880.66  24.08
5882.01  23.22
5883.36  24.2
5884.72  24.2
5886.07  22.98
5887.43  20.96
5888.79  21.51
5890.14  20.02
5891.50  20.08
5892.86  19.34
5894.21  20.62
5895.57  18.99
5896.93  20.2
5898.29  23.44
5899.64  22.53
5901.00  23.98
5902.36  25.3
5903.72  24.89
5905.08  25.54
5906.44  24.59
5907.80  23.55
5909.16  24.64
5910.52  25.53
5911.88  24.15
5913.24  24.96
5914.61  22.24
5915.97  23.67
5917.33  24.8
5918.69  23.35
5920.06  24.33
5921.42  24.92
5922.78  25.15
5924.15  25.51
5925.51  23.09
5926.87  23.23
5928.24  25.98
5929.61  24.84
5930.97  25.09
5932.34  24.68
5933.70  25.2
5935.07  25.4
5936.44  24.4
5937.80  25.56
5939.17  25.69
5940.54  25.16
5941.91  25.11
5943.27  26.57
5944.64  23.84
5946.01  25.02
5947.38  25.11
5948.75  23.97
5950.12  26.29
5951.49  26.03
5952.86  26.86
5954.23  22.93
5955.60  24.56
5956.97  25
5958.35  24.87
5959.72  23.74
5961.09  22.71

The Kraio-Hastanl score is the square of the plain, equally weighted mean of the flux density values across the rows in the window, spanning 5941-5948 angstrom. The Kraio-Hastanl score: 632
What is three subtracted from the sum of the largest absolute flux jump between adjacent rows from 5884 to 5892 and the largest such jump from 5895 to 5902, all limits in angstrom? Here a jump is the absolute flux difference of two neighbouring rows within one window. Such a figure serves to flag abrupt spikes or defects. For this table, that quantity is 2.3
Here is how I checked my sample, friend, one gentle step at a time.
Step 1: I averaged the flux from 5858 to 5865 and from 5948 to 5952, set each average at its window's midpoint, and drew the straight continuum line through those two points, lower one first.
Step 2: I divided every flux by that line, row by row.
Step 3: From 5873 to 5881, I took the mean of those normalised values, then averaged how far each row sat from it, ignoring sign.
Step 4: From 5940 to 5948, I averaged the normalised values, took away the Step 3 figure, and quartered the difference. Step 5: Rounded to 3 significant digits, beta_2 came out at 0.233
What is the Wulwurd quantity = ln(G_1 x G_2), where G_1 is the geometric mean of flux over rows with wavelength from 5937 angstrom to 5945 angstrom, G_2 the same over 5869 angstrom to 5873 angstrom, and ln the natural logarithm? 6.48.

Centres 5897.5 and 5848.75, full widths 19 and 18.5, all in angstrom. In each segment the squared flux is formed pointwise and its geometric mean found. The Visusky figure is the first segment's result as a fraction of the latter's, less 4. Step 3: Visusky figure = -3.15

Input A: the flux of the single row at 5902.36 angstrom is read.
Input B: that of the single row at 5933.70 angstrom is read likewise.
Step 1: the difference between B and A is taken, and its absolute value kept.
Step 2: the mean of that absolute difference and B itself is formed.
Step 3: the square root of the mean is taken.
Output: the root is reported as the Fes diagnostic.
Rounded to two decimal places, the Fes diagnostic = 3.56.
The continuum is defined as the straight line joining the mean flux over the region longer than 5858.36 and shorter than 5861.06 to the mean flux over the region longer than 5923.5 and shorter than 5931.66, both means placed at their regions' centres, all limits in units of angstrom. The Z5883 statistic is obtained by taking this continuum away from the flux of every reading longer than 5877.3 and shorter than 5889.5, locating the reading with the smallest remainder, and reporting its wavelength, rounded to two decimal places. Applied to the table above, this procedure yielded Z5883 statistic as 5887.43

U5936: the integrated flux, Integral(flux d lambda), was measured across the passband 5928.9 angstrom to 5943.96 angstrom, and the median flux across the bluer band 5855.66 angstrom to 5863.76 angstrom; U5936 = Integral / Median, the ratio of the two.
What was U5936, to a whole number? 15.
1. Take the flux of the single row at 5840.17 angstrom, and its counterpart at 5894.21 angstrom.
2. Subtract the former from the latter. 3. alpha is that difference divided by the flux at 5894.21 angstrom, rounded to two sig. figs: -0.25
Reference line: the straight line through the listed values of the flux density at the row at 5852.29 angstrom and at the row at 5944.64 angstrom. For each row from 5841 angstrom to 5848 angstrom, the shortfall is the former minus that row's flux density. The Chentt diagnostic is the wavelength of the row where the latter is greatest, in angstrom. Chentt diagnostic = 5846.90 angstrom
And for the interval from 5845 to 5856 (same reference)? 5852.29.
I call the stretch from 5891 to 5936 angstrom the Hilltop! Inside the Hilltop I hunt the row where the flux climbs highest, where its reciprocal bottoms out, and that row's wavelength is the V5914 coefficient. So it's 5928.24 angstrom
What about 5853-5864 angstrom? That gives 5860.38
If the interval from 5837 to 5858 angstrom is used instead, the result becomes 5840.17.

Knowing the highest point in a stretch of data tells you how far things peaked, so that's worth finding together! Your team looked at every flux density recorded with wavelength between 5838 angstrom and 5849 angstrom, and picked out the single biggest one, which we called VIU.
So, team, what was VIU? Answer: 25.7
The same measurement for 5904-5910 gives 25.54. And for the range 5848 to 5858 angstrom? 24.61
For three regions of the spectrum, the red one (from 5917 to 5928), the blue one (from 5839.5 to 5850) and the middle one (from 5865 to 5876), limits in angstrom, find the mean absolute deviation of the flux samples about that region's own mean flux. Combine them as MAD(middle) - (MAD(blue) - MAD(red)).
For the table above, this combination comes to 0.71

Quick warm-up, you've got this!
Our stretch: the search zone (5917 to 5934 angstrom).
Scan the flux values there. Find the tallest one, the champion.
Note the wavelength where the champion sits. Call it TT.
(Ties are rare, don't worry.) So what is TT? 5928.24 angstrom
